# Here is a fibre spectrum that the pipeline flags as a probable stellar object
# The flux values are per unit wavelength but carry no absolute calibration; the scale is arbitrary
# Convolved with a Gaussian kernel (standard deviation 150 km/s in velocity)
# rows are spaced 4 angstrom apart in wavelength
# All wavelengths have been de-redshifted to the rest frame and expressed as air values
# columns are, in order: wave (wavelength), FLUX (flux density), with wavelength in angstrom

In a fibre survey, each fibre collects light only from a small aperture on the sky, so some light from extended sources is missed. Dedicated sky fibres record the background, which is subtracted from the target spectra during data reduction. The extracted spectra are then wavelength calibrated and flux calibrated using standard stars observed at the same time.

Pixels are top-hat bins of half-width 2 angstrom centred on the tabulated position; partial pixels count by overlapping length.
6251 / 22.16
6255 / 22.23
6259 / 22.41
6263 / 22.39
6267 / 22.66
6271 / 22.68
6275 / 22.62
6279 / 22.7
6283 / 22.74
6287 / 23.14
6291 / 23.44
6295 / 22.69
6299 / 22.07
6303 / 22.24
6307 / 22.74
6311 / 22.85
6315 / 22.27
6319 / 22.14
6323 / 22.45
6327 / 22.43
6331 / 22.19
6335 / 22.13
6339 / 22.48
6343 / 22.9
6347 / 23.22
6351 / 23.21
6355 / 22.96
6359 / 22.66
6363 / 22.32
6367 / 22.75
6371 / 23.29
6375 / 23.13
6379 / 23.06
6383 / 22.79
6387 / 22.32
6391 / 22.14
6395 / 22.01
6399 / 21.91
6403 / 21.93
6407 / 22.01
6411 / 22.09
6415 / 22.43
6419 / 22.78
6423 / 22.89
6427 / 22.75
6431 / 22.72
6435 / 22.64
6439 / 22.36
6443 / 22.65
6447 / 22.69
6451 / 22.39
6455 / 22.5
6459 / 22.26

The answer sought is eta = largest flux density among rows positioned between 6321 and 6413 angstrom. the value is 23.29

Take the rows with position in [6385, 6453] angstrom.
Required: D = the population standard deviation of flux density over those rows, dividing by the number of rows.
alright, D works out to 0.321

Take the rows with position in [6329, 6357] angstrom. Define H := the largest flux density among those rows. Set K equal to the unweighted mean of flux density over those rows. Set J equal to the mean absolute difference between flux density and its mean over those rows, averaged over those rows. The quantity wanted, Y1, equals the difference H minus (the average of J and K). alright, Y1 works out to 11.7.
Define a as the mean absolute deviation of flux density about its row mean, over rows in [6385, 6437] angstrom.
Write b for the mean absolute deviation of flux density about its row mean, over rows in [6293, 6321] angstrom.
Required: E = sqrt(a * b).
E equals 0.301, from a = 0.32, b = 0.28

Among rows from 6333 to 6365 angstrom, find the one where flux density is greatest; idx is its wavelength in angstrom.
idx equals 6347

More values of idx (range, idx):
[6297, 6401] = 6371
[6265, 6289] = 6287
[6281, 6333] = 6291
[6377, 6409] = 6379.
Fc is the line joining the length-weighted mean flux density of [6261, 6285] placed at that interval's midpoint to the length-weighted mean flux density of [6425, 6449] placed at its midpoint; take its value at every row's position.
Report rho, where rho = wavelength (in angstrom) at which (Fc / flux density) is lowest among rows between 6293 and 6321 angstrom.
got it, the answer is 6311 angstrom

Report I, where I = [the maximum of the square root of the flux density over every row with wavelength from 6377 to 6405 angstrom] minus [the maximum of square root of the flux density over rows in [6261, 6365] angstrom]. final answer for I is -0.04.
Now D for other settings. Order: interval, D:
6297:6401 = 0.413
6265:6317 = 0.347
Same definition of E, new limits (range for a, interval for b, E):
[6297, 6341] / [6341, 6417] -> 0.299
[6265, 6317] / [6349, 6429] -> 0.307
